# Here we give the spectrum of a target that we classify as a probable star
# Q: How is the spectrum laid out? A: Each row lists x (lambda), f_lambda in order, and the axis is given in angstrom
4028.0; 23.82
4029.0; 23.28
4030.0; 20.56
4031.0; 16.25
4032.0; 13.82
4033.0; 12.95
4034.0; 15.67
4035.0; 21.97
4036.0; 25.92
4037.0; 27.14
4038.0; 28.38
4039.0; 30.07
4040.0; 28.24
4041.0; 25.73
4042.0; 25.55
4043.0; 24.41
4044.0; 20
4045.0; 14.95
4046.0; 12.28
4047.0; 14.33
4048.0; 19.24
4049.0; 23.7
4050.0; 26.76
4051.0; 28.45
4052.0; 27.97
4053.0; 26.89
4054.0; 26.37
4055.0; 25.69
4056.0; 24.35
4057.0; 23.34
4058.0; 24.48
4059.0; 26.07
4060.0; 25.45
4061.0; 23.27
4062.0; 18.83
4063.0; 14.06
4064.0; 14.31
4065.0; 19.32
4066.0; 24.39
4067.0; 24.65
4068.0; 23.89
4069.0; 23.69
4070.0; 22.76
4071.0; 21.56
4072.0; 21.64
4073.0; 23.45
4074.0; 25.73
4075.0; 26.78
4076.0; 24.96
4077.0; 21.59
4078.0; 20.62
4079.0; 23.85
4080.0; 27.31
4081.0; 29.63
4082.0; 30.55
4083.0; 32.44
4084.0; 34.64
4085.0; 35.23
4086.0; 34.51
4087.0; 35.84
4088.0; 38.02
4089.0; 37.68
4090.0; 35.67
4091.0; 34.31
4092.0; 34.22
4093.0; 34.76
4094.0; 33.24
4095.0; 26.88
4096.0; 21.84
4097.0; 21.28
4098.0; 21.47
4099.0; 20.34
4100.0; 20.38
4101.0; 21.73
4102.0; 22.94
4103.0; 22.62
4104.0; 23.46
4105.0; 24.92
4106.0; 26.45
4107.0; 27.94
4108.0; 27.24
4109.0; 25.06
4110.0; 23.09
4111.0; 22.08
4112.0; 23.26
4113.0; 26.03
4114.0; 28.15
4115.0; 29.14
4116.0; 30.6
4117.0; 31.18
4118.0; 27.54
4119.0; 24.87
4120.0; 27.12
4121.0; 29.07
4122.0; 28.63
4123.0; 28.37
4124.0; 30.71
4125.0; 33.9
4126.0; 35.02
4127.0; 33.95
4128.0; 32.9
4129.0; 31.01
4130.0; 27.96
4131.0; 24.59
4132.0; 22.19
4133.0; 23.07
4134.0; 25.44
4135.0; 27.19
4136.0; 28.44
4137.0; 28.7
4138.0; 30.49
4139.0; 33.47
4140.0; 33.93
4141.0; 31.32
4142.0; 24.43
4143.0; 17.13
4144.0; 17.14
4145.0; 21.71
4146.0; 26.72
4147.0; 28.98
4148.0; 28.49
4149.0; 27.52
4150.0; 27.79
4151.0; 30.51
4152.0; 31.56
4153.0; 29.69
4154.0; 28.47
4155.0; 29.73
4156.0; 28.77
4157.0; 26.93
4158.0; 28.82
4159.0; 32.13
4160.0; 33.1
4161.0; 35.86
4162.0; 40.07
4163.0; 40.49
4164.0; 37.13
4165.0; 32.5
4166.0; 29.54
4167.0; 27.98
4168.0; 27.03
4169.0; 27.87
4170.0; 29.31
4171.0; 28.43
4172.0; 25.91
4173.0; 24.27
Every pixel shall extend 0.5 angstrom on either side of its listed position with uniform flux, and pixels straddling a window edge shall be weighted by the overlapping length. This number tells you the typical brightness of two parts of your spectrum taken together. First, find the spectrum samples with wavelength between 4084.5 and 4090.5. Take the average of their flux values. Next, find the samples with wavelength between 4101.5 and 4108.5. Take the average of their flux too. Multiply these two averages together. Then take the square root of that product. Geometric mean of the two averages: 30.1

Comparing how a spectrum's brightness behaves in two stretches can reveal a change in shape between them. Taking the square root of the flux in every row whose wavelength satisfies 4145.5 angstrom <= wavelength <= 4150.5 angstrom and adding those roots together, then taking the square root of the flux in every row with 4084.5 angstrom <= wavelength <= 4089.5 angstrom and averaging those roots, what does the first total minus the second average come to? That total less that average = 20.4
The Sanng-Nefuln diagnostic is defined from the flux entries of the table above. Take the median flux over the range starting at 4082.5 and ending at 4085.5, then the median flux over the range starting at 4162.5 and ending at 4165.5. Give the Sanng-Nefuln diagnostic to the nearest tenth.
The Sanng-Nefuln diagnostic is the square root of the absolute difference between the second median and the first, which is 1.6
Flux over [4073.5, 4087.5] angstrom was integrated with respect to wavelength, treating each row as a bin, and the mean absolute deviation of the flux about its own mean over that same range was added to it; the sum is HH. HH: 408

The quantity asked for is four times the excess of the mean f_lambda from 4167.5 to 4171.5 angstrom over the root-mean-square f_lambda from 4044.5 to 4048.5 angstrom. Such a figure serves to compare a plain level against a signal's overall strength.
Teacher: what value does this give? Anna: 51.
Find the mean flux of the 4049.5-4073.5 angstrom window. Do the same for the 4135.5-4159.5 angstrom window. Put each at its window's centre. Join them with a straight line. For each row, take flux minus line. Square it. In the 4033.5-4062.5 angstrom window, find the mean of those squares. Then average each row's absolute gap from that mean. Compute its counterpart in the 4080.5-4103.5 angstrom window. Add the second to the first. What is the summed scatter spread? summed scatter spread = 63.2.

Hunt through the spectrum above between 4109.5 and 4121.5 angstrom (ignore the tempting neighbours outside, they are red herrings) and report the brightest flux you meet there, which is 31.18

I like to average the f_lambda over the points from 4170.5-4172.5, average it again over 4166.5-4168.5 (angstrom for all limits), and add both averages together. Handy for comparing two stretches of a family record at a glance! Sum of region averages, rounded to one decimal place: 54.7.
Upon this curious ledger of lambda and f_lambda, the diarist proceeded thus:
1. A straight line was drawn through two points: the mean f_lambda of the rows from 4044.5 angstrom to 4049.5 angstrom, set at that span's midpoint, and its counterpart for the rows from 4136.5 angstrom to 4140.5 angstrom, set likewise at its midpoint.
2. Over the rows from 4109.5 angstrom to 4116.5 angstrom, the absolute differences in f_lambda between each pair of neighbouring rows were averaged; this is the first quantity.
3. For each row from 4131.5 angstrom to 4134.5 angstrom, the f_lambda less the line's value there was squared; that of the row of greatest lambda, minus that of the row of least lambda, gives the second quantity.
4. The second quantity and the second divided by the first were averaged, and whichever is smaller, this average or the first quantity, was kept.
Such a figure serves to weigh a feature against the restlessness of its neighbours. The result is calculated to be -33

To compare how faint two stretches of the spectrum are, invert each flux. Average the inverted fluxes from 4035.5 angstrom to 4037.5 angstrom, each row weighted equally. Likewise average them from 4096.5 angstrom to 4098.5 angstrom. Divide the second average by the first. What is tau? 1.2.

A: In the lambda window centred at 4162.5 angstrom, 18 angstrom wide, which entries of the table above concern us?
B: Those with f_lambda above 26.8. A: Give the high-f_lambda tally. 18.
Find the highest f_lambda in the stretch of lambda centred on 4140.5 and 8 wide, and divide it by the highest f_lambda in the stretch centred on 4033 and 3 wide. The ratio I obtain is 2.17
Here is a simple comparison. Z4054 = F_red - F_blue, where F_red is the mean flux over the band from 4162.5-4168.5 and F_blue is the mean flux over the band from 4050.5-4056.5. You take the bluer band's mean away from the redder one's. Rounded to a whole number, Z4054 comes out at 6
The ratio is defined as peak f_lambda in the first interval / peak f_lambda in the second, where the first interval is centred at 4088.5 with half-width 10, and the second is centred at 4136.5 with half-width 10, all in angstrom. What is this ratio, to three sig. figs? 1.12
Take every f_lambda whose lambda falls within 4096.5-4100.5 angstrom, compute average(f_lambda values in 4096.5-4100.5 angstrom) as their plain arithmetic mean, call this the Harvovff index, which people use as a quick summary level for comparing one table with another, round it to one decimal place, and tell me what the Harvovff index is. 20.9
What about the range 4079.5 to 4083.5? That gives 30.0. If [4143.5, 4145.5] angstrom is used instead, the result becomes 19.4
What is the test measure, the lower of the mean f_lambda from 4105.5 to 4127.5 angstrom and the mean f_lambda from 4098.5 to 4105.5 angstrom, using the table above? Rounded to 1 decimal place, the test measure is 22.3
